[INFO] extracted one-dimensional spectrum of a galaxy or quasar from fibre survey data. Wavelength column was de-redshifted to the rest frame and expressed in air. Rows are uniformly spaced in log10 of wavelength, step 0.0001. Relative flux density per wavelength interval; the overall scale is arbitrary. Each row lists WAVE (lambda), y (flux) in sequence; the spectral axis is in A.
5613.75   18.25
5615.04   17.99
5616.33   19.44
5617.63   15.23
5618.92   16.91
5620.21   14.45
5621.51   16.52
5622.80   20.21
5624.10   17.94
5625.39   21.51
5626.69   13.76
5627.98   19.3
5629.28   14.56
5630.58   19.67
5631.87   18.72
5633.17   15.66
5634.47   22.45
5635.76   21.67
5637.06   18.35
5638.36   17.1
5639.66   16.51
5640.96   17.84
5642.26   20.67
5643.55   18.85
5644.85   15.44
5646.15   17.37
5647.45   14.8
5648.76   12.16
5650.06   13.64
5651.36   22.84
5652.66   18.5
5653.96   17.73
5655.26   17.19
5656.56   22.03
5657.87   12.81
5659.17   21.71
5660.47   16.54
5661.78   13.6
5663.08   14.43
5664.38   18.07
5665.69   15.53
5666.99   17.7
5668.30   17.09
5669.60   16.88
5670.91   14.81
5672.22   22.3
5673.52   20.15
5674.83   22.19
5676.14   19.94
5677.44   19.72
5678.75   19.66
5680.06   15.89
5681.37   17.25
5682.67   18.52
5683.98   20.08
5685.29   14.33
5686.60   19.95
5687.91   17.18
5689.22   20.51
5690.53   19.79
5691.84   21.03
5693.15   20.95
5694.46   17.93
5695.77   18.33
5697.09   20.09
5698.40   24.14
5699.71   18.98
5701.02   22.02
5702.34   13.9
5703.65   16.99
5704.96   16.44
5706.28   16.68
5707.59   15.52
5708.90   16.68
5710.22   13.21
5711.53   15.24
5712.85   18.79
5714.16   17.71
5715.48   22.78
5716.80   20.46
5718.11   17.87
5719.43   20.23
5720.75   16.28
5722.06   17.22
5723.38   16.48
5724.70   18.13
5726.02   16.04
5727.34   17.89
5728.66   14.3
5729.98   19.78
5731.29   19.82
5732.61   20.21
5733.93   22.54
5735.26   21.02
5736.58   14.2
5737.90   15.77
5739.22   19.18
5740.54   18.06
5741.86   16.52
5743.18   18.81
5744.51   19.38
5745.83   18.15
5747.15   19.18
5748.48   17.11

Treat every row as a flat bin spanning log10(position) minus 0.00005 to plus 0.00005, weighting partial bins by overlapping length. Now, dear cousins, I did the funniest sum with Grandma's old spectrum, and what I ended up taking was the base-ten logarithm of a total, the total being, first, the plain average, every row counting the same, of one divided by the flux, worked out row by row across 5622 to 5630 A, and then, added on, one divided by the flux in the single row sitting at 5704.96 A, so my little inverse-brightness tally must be -0.927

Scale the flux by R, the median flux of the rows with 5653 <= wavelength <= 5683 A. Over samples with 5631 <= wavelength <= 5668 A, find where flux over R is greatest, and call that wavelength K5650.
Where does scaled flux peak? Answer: 5651.36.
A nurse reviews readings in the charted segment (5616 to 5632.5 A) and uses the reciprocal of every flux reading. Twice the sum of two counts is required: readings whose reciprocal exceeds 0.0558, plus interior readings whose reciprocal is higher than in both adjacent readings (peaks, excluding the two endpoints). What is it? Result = 22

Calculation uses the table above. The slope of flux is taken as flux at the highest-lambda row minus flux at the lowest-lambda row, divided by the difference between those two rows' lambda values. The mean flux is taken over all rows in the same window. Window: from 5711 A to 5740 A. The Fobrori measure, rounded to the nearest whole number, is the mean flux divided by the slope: 128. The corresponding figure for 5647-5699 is 99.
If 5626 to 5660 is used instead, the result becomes 72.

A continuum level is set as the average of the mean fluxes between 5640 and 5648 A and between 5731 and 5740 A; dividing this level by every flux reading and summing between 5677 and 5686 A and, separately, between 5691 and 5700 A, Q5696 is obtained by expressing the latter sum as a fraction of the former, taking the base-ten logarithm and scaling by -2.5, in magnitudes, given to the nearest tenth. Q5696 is 0.1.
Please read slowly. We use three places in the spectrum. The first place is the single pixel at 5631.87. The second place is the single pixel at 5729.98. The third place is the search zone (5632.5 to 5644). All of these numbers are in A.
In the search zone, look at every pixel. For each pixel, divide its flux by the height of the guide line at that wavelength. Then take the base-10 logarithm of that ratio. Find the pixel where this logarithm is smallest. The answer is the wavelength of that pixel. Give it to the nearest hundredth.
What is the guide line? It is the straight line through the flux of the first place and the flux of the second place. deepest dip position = 5633.17 A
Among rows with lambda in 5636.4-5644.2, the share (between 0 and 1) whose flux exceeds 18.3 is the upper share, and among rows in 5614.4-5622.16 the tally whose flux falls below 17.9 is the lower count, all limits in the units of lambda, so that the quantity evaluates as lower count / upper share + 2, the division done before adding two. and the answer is 10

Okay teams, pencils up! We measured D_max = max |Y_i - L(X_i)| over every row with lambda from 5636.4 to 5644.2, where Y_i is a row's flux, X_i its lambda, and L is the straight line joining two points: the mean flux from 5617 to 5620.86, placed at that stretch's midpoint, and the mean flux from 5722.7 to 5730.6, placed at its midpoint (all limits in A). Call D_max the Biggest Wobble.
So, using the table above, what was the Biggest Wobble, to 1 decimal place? 4.8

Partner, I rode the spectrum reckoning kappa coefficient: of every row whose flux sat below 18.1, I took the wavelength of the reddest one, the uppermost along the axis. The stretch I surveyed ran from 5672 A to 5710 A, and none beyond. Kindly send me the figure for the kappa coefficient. 5708.90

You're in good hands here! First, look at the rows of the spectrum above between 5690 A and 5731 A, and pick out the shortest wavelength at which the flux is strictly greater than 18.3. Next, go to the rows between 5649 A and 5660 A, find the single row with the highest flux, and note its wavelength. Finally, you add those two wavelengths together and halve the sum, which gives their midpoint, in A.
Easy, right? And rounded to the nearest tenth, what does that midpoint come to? 5670.9 A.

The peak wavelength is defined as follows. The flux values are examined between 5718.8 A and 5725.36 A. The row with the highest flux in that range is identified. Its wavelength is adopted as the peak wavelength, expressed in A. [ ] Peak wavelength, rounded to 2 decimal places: 5719.43 A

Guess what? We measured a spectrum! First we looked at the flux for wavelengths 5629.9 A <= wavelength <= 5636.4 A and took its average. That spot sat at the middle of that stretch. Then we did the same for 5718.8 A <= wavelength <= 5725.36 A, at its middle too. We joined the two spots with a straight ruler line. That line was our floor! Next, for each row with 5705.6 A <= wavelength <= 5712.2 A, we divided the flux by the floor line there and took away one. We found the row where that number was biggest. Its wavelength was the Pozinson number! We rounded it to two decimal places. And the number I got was 5708.90 A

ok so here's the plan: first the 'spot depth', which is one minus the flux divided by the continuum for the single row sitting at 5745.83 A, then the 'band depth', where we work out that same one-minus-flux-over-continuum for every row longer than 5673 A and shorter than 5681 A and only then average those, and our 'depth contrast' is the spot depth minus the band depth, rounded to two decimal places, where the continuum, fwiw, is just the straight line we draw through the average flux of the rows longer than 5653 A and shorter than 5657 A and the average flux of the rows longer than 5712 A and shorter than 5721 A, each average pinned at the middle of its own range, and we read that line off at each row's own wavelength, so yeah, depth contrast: 0.09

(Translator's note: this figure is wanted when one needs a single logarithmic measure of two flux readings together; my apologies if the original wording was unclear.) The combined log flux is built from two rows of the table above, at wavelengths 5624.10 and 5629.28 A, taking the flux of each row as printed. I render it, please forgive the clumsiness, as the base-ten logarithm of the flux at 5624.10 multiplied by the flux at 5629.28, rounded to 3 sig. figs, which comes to 2.42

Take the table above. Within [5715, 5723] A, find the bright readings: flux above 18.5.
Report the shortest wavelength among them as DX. 5715.48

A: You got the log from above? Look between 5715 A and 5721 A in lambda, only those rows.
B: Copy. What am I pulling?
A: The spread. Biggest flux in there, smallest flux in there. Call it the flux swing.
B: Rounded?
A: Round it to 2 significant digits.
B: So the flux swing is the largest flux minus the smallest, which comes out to 6.5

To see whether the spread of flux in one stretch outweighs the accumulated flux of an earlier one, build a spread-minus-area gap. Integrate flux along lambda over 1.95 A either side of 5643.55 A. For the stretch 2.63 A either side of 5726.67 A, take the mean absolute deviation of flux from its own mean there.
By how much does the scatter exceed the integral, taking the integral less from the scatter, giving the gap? -70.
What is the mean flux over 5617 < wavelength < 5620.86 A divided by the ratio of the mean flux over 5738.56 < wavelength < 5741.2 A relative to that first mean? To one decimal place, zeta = 13.0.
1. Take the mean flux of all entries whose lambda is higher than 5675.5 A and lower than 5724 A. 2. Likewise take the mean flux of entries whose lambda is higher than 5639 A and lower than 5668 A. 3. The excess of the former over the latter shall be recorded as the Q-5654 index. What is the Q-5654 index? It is 1.3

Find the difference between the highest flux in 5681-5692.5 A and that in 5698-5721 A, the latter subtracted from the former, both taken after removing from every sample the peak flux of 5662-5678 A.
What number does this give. -3.1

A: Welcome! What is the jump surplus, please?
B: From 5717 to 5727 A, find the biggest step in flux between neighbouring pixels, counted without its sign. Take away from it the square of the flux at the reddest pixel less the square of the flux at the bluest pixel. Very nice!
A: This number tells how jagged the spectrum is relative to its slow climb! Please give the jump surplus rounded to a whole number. 66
